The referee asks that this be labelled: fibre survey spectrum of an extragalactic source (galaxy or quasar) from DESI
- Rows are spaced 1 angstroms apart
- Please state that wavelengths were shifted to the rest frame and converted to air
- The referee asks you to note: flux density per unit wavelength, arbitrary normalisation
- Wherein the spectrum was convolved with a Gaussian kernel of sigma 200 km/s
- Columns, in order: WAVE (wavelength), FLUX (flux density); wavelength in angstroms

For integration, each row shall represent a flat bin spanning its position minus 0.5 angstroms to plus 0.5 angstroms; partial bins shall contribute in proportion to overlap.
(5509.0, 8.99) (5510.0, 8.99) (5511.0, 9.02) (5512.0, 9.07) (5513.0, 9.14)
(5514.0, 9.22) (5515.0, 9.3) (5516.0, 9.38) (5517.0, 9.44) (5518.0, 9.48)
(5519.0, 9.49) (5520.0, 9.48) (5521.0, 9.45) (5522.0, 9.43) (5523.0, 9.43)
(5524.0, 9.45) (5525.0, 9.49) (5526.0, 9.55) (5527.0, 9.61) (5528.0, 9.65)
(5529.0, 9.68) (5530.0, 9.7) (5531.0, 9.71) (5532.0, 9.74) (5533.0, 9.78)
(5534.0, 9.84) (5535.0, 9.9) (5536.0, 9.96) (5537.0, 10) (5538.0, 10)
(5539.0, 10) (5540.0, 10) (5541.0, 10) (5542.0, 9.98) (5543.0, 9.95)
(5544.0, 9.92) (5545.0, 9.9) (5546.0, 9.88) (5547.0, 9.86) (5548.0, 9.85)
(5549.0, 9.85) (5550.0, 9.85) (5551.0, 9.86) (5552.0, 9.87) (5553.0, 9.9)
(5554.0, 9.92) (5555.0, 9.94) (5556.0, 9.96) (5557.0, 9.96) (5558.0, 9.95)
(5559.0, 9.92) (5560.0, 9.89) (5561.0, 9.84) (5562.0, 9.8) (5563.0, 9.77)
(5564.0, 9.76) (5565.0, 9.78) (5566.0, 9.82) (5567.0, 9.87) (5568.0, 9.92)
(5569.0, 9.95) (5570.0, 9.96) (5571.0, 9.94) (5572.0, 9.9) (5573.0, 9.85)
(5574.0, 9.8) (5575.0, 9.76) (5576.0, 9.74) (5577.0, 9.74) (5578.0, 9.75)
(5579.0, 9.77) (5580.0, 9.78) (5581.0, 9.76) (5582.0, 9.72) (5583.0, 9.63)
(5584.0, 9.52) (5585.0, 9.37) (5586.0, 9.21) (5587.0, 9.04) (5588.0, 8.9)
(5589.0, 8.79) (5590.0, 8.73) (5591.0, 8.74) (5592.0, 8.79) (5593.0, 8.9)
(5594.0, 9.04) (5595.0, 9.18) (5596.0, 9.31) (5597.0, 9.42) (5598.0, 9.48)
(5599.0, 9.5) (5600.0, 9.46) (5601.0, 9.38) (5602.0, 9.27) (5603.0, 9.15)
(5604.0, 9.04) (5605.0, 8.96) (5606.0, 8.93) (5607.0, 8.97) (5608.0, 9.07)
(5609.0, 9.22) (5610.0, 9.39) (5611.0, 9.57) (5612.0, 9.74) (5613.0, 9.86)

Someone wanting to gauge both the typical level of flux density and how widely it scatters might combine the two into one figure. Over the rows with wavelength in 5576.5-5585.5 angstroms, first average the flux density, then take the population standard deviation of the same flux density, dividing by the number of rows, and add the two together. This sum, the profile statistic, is 9.80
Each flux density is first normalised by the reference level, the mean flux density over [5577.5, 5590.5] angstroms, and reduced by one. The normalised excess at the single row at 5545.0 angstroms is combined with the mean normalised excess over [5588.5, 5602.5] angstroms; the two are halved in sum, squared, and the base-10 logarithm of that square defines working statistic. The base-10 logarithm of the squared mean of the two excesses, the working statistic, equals -3.7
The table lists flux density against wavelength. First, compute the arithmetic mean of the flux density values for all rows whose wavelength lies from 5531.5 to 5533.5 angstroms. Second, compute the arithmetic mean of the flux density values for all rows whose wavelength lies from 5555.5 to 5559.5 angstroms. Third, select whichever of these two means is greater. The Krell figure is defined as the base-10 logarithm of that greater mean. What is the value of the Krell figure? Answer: 0.998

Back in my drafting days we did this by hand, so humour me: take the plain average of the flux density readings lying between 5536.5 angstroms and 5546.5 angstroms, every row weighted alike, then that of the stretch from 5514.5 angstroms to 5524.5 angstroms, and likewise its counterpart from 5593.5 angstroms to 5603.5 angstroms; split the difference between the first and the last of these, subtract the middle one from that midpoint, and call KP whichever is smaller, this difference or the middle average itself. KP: 0.2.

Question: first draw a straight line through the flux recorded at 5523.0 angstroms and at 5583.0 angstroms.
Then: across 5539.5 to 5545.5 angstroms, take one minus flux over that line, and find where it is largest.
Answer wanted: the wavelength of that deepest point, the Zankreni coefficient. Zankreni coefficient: 5545.0 angstroms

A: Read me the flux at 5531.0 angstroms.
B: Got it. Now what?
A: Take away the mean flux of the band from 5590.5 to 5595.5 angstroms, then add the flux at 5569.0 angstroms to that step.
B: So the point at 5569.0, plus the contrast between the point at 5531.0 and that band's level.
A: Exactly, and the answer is 10.7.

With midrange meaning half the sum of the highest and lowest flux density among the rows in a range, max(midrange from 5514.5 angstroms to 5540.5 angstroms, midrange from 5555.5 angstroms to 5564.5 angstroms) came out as 9.86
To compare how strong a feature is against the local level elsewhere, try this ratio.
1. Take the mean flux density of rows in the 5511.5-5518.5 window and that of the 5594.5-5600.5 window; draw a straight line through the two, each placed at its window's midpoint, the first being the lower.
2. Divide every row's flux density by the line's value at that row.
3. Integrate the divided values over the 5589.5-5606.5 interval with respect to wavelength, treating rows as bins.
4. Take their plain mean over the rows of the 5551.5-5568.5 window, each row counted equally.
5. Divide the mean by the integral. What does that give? 0.064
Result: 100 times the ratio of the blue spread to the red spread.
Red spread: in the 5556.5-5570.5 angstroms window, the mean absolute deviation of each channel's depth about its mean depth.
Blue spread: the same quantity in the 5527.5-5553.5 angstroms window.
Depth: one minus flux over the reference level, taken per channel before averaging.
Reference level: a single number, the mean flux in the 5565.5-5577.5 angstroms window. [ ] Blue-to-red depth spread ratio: 127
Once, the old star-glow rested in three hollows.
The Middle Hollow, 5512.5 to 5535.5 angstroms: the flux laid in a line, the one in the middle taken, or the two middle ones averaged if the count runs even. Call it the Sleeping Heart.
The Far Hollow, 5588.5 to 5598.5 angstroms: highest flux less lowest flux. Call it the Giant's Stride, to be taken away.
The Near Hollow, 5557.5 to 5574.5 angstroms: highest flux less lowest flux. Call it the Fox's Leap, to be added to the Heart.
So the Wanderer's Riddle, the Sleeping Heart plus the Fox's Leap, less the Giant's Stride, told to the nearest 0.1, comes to 8.9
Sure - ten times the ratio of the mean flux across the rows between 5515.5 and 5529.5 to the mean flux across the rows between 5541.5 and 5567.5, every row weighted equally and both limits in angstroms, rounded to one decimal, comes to 9.6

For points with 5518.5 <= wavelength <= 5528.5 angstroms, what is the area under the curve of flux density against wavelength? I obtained 95.0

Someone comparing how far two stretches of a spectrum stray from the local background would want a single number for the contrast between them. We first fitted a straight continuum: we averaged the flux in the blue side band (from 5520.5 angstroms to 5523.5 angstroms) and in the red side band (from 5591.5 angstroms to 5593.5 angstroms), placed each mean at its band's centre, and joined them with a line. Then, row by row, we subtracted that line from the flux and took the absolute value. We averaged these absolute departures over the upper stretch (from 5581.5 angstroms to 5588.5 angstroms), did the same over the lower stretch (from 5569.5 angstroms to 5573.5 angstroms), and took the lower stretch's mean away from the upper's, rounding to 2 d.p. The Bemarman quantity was -0.46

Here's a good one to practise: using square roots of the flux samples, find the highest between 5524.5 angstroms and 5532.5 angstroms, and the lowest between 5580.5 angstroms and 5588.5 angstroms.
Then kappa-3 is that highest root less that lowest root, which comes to 0.14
